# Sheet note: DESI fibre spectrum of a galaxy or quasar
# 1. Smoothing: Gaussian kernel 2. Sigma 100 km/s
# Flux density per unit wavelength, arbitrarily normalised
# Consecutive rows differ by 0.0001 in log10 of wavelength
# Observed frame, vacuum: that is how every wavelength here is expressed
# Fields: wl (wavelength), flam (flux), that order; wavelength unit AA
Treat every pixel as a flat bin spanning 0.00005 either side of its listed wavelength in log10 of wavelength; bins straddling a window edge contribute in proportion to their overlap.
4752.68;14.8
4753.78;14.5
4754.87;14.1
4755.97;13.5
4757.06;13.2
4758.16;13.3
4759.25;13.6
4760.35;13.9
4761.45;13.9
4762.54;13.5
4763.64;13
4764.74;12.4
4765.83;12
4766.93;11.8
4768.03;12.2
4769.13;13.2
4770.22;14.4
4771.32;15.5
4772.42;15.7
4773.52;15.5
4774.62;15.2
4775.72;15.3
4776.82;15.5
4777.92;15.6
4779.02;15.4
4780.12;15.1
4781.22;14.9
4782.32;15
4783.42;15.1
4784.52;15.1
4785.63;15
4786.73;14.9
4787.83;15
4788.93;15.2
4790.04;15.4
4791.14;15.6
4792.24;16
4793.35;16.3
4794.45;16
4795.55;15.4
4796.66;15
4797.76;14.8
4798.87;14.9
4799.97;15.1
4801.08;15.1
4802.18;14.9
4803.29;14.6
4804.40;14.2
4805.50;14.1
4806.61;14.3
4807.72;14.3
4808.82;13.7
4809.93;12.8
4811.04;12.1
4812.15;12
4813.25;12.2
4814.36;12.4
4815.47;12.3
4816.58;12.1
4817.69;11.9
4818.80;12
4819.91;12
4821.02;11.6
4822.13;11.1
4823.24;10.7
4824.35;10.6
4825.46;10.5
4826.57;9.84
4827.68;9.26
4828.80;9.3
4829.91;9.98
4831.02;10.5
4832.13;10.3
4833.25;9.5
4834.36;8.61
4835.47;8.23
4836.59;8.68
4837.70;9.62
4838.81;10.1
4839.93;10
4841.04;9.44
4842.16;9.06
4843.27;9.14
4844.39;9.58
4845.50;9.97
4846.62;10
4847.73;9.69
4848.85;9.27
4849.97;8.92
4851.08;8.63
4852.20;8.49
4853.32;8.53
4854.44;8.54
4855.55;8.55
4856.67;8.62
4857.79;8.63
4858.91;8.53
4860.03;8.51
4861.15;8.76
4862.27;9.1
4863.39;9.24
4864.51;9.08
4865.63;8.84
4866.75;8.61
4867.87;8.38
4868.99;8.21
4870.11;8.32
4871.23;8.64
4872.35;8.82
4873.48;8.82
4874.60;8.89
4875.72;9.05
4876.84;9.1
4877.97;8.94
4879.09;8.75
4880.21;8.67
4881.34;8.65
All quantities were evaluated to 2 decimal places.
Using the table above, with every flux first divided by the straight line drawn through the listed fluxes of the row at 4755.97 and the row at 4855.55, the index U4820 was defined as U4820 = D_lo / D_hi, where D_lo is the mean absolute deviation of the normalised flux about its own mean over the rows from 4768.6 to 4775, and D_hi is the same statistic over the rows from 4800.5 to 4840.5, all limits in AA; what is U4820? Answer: 0.62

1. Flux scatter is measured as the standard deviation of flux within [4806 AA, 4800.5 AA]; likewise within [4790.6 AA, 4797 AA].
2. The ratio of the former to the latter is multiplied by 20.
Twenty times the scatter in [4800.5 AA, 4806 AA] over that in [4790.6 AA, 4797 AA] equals 18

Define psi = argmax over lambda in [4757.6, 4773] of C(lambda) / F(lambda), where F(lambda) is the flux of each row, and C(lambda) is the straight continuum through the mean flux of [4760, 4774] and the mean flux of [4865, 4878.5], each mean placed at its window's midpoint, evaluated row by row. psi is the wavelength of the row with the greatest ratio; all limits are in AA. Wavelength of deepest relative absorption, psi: 4766.93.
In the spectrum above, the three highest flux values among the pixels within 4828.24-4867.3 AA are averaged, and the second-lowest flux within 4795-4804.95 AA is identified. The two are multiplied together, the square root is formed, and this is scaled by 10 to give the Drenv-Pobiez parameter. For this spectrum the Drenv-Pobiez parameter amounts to 123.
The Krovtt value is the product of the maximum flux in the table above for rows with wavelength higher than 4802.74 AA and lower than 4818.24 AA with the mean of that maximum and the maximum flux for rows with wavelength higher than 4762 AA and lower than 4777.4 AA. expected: 221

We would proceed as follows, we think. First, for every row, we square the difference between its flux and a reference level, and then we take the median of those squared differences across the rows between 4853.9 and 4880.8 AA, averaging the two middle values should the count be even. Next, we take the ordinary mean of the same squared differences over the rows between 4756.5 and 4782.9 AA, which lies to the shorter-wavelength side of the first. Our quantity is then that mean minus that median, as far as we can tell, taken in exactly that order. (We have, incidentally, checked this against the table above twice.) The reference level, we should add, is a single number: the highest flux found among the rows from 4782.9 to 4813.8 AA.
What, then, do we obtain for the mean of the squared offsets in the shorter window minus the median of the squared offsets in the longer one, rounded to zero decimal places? -51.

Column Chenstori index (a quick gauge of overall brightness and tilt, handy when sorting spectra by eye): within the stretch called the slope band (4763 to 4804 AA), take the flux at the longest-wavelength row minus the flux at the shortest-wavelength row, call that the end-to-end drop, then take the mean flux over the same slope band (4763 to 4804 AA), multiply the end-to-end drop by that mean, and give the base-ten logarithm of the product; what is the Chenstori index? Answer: 1.4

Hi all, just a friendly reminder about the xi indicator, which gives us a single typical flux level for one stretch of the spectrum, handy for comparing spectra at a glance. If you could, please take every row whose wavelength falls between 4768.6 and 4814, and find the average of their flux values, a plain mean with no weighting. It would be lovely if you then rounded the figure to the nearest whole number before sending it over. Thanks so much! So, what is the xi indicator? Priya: 15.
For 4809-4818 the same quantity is 12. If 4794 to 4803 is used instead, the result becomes 15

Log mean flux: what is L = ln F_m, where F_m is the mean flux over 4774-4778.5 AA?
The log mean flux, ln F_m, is 2.7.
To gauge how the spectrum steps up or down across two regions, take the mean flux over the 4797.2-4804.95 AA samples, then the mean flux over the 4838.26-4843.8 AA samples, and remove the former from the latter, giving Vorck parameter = -5.3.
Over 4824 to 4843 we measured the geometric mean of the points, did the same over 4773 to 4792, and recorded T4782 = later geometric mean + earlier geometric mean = 25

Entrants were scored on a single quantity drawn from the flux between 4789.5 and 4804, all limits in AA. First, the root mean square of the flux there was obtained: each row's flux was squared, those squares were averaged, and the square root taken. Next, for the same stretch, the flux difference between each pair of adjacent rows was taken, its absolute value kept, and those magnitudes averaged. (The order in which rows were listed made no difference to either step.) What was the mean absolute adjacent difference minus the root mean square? -15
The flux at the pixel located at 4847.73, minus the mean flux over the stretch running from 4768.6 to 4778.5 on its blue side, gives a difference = -5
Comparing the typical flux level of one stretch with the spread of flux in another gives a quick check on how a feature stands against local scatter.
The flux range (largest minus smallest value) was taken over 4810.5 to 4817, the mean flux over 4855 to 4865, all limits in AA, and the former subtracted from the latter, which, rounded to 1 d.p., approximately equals 8.4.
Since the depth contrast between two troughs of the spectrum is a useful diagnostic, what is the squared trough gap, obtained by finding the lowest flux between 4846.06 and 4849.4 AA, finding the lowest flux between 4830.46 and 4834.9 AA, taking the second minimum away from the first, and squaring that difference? 0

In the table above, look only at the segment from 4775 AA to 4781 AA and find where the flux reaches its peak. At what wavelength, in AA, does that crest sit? 4777.92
